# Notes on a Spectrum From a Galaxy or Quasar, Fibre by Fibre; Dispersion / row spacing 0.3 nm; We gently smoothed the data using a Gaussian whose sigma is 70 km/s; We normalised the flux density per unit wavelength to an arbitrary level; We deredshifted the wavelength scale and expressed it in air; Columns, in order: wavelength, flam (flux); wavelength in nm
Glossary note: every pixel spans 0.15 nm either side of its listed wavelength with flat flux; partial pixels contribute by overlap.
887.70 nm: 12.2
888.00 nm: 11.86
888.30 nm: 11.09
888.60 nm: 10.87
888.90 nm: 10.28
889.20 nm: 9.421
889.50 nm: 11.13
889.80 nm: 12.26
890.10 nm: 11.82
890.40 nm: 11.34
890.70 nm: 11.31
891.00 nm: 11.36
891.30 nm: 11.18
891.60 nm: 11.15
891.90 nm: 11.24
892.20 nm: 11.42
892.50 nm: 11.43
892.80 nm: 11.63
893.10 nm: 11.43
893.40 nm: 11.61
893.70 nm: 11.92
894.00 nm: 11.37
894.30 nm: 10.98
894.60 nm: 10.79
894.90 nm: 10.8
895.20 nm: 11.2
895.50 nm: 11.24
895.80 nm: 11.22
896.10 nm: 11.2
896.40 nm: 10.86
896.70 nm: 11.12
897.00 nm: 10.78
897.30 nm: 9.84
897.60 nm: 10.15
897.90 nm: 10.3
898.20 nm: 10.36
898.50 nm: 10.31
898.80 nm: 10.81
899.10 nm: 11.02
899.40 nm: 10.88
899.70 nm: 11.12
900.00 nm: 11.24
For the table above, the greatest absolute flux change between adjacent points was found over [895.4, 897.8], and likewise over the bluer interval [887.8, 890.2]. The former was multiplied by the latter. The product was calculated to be 1.6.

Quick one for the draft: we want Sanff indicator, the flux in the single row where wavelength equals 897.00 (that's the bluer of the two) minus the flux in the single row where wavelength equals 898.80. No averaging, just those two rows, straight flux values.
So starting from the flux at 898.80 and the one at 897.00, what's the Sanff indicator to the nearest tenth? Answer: 0.0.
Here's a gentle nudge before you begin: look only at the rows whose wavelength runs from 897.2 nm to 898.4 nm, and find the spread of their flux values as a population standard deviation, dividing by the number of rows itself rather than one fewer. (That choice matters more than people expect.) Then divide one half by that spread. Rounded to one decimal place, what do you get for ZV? 2.5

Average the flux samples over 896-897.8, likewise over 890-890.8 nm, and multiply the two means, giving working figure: 122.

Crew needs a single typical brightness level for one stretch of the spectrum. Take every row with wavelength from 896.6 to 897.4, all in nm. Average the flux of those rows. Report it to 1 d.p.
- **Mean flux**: 10.6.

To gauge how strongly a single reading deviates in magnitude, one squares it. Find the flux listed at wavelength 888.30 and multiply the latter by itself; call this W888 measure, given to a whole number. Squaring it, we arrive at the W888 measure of 123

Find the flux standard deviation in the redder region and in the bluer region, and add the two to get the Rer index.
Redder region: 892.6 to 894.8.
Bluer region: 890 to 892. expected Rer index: 0.6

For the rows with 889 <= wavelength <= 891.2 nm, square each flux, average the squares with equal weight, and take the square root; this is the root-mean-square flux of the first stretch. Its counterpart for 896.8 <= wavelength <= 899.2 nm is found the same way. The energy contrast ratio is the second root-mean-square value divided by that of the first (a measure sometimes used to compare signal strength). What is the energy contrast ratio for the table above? 0.928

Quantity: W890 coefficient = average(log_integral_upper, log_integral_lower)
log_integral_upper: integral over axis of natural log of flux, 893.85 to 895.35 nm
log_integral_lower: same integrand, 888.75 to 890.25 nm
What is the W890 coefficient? 3.59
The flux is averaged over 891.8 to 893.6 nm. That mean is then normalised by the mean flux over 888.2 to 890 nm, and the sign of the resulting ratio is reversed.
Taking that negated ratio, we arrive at -1.057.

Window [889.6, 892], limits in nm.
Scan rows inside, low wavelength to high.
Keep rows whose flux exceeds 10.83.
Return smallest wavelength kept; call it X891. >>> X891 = 889.80 nm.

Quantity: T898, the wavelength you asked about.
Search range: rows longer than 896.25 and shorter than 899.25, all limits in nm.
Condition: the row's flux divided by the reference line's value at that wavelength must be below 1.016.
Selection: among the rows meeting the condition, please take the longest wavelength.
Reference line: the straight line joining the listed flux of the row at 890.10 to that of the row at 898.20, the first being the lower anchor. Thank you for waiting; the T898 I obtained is 898.50 nm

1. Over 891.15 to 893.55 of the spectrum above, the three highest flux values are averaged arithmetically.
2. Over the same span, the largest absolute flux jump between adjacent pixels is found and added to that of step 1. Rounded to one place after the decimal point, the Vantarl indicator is 11.8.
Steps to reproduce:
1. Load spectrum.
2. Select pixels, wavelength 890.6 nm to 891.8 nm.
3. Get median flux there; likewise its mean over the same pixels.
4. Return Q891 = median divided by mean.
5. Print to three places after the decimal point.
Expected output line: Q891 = 1.000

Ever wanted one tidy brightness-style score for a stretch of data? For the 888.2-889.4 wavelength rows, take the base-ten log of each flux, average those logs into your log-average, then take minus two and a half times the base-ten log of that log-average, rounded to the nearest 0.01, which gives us -0.02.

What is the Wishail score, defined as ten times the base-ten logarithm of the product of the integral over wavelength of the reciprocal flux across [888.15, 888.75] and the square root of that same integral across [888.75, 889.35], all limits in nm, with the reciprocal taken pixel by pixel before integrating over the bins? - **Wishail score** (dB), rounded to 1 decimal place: -18.7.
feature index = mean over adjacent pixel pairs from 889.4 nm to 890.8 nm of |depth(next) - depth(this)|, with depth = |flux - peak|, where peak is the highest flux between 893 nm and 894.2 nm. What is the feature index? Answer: 0.30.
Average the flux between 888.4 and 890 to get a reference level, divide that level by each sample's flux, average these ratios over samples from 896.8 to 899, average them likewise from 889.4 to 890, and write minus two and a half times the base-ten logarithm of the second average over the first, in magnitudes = 0.13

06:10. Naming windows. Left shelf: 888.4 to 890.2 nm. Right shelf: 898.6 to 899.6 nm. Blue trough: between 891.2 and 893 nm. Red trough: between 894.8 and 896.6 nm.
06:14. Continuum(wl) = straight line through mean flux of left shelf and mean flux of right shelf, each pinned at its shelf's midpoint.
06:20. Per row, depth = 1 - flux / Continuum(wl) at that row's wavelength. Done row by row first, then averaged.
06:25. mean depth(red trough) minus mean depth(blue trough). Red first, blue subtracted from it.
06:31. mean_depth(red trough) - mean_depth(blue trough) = 0.021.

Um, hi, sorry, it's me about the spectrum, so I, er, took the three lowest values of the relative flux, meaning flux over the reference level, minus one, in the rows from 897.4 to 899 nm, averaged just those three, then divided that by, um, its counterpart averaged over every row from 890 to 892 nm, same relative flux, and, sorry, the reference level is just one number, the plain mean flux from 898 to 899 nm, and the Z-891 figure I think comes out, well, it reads -0.3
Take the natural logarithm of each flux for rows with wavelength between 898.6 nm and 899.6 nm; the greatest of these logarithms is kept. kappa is 2.400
